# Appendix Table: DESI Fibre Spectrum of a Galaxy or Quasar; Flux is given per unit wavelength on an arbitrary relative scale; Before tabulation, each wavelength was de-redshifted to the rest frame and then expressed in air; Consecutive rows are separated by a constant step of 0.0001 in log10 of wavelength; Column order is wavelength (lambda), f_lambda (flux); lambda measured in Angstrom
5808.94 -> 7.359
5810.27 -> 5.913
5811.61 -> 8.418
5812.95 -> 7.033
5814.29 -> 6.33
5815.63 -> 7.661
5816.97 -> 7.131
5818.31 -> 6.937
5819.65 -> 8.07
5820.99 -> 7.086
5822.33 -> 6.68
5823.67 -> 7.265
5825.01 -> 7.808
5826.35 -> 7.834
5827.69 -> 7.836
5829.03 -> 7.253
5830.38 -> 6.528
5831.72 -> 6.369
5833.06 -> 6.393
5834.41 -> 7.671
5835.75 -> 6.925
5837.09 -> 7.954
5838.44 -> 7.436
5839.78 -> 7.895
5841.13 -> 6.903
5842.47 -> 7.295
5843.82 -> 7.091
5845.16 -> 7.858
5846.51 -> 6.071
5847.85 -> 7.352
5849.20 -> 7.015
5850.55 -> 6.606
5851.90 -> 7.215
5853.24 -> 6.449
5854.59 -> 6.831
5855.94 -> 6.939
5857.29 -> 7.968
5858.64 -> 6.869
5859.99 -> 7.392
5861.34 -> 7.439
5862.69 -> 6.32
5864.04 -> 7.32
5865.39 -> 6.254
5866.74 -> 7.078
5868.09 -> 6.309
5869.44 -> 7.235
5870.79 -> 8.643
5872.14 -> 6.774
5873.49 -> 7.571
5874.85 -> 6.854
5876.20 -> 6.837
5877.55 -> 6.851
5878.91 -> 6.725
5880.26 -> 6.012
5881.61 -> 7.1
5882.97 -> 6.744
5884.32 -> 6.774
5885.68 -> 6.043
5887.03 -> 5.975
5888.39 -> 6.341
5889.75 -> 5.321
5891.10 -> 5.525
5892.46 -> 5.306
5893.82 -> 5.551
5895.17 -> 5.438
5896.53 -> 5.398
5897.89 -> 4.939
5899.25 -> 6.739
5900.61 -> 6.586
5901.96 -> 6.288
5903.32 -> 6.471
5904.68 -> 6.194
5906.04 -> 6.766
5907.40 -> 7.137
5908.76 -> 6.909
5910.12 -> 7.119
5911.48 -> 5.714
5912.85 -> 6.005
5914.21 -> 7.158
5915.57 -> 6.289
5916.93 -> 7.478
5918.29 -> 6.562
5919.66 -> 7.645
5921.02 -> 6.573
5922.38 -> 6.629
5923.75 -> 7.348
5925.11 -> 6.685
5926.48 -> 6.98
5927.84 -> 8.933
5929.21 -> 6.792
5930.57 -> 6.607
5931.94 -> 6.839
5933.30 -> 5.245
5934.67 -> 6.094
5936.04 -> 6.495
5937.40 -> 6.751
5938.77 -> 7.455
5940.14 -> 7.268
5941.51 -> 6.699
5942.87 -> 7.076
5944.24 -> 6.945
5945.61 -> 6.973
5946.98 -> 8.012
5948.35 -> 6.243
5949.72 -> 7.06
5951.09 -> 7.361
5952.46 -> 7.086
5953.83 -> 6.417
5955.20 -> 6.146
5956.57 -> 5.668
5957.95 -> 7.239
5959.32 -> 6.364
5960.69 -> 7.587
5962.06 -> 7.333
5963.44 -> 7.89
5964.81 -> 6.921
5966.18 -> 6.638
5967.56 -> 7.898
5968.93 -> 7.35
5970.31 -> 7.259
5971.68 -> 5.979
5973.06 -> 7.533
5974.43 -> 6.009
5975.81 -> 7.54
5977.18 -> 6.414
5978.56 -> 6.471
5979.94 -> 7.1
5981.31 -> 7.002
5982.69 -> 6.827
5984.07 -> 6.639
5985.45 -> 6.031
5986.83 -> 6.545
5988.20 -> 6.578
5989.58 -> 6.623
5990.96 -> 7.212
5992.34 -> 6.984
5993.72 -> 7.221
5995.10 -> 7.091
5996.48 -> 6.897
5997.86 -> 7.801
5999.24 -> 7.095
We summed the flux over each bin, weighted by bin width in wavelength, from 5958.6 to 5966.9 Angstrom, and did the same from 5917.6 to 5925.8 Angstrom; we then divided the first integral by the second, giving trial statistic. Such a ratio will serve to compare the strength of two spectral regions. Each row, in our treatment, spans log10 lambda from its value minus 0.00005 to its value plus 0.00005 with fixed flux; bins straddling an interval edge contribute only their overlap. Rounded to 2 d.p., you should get 1.04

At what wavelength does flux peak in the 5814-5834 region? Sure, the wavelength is 5819.65 Angstrom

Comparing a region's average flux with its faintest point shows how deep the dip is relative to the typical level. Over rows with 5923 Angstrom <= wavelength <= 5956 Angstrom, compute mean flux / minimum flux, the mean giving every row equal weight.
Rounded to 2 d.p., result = 1.31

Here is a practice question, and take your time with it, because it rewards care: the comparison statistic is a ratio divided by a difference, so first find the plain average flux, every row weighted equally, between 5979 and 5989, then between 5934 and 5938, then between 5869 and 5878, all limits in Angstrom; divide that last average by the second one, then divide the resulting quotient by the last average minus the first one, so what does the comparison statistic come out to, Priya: 1.9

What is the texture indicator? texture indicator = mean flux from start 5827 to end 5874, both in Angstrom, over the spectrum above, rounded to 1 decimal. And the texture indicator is 7.1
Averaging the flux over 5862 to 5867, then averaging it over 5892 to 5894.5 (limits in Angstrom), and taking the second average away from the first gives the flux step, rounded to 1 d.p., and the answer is 1.3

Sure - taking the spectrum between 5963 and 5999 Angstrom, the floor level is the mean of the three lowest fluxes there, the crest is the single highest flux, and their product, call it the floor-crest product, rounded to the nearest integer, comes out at 47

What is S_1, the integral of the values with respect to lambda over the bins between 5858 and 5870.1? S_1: 84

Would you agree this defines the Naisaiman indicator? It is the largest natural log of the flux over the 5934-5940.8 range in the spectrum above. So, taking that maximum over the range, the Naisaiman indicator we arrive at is 2.01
